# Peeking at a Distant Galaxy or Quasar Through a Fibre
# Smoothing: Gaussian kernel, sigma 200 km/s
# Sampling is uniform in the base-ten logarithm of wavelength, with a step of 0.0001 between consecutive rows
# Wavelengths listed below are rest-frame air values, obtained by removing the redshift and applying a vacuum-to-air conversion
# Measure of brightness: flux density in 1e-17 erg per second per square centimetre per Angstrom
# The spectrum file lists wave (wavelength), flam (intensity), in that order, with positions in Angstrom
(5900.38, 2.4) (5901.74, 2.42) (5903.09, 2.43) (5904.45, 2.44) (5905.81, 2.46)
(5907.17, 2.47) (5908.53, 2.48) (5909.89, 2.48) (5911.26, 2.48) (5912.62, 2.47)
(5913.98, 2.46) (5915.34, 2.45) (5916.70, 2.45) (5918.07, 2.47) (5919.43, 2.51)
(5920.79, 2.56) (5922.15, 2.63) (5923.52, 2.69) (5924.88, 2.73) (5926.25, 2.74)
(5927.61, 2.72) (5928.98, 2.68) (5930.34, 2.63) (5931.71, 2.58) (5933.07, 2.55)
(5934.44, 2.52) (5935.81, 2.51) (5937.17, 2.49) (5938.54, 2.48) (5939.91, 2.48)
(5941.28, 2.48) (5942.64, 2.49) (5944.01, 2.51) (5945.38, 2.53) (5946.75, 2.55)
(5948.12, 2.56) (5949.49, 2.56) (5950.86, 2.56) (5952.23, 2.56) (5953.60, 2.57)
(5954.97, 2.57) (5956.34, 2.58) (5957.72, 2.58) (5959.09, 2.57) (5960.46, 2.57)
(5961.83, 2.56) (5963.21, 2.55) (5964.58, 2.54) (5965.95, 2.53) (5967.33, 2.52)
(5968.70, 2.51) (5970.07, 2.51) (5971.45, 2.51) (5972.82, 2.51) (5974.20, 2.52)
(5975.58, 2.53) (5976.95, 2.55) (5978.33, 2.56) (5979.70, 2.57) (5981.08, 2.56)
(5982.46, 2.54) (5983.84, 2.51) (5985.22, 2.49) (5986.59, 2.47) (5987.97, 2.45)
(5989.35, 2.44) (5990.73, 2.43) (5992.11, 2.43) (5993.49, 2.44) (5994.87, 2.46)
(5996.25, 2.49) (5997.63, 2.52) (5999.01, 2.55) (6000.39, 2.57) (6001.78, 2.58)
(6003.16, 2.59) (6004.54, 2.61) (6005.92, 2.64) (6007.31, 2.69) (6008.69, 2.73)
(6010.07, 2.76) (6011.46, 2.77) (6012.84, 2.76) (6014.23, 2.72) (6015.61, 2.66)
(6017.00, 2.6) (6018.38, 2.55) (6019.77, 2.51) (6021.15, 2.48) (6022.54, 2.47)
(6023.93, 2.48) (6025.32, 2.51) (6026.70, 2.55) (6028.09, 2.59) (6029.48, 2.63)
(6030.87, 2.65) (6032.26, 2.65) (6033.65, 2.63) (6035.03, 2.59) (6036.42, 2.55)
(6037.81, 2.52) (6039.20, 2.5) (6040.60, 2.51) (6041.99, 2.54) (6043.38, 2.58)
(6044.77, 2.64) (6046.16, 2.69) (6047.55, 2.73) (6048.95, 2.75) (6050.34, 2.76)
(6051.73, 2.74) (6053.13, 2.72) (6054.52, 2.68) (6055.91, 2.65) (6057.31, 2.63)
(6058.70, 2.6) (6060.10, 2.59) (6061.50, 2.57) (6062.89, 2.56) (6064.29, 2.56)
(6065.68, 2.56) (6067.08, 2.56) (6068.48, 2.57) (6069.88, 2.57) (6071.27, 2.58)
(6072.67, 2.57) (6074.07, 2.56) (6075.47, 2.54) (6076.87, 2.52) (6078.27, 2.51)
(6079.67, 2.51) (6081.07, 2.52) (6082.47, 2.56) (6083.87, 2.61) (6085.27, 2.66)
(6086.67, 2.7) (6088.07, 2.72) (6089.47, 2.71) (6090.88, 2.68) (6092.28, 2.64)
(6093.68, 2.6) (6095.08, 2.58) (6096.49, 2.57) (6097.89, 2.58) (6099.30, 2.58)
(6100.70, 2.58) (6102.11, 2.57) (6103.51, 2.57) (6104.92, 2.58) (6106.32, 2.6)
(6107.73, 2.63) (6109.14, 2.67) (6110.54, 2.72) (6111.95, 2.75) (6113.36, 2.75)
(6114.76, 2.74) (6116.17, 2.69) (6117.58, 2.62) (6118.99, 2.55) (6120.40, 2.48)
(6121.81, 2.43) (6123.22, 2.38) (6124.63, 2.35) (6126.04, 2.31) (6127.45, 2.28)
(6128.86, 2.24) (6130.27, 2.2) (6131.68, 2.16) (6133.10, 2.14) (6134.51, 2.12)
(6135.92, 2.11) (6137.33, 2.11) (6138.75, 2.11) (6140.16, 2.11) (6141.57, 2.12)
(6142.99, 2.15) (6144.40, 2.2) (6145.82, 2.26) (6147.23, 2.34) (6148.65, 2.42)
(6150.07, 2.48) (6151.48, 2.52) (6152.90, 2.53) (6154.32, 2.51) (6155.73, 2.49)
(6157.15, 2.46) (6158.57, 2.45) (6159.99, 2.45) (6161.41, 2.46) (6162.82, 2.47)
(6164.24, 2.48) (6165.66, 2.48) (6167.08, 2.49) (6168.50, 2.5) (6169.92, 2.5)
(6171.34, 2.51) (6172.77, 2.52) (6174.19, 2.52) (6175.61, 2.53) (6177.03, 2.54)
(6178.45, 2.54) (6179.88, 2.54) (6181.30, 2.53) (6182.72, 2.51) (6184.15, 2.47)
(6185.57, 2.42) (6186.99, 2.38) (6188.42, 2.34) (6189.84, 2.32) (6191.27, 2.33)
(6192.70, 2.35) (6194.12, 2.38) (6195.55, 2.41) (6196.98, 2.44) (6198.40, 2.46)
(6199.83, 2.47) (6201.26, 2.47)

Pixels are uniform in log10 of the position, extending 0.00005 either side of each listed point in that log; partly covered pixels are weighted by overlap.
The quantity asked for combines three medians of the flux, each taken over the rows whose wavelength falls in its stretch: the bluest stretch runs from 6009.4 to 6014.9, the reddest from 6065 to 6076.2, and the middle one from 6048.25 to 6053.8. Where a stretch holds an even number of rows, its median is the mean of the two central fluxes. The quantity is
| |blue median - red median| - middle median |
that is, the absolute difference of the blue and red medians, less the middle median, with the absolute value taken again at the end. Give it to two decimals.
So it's 2.55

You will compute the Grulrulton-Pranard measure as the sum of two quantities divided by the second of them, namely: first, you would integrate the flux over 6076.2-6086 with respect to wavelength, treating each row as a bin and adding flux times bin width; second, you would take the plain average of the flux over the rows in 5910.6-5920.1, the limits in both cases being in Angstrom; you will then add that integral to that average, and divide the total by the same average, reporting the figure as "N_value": 11.1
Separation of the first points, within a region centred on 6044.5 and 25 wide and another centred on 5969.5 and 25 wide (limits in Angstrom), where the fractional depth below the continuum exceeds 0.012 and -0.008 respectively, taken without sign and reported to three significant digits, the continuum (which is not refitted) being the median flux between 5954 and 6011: 77.4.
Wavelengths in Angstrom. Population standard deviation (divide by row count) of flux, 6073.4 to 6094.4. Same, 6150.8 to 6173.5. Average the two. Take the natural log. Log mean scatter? -3.00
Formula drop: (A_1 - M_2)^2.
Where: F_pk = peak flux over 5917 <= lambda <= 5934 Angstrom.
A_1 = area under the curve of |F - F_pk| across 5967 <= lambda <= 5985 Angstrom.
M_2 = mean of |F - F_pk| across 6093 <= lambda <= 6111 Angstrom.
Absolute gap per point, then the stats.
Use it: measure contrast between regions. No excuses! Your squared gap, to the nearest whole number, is 13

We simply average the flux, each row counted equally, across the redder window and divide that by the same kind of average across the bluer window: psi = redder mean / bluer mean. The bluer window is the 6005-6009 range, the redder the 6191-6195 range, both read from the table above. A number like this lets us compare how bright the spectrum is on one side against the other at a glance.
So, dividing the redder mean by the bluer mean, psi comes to 0.88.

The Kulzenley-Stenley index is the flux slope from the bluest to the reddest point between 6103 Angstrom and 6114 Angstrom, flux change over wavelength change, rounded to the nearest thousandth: 0.018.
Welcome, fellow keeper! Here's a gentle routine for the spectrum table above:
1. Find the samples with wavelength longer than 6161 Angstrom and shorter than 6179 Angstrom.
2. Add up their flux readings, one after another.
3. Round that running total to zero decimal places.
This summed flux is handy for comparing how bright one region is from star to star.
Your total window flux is 33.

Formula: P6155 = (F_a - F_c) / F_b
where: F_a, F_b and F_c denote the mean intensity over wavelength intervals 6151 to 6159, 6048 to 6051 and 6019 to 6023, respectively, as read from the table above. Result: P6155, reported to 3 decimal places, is 0.002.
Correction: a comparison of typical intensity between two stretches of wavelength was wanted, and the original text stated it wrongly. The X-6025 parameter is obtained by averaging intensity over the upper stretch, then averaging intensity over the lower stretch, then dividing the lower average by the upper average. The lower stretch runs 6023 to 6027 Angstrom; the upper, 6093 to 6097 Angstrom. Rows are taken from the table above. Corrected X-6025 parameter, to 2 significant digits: 0.97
